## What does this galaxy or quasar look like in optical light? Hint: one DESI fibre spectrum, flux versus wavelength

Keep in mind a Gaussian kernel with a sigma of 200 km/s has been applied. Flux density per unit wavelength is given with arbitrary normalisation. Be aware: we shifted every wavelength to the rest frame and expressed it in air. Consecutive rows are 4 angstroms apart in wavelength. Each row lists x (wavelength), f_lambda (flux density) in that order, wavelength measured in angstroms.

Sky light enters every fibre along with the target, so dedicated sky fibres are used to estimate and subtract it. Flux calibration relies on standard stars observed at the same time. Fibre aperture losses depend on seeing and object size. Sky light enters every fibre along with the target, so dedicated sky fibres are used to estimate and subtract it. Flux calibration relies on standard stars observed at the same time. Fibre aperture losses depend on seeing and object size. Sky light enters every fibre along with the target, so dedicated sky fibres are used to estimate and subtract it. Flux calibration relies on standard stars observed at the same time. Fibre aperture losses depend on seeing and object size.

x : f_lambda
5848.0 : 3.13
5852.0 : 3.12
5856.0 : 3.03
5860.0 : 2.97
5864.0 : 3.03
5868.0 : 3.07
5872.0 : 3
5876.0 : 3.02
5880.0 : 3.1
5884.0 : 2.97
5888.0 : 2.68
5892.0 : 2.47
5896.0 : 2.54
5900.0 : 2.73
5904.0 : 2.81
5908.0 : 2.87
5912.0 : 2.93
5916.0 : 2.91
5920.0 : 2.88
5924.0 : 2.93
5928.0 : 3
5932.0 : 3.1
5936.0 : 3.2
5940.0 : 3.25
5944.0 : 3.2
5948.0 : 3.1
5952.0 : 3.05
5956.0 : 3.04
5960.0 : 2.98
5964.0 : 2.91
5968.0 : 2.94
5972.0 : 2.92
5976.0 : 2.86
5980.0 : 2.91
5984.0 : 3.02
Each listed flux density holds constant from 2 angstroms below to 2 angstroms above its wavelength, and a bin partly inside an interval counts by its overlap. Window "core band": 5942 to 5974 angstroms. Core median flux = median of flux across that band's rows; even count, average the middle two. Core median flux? 3.01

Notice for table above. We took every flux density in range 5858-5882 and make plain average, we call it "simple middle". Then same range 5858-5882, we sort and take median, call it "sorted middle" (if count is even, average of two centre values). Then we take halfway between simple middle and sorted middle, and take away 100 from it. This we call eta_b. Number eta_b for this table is -96.97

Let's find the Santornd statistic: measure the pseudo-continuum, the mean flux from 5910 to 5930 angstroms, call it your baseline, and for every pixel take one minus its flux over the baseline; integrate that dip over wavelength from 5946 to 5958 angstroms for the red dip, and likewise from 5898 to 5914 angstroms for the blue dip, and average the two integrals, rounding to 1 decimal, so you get 0.0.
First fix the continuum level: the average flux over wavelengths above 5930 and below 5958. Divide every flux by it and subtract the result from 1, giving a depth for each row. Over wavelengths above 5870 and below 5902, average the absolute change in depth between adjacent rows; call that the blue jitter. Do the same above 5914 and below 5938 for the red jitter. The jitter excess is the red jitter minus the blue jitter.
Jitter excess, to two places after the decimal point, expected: -0.02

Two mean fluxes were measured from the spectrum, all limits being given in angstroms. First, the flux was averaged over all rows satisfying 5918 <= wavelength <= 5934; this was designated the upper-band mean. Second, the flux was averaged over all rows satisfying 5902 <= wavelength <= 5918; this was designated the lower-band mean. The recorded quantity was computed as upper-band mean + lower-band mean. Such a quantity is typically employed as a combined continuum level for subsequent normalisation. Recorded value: 5.86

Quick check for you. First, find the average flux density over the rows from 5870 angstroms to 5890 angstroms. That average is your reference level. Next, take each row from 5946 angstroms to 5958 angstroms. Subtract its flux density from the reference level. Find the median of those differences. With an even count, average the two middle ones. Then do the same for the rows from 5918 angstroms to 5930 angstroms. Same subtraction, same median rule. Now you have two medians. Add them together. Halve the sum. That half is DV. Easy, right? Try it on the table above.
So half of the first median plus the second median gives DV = -0.04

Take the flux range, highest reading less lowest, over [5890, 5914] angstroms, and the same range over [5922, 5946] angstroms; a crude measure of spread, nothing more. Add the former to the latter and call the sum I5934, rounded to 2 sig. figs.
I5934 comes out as 0.78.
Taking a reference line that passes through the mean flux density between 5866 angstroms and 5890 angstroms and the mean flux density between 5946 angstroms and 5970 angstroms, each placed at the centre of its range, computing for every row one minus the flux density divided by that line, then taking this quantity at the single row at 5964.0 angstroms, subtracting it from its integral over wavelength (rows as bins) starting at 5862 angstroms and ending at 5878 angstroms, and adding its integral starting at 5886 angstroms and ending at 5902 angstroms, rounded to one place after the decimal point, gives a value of 1.7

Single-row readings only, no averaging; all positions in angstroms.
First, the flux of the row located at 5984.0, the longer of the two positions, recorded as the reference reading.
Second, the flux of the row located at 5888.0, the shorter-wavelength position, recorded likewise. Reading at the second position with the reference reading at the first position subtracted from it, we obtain -0.34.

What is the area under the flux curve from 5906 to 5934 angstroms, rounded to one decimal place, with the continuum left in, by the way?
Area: 82.5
